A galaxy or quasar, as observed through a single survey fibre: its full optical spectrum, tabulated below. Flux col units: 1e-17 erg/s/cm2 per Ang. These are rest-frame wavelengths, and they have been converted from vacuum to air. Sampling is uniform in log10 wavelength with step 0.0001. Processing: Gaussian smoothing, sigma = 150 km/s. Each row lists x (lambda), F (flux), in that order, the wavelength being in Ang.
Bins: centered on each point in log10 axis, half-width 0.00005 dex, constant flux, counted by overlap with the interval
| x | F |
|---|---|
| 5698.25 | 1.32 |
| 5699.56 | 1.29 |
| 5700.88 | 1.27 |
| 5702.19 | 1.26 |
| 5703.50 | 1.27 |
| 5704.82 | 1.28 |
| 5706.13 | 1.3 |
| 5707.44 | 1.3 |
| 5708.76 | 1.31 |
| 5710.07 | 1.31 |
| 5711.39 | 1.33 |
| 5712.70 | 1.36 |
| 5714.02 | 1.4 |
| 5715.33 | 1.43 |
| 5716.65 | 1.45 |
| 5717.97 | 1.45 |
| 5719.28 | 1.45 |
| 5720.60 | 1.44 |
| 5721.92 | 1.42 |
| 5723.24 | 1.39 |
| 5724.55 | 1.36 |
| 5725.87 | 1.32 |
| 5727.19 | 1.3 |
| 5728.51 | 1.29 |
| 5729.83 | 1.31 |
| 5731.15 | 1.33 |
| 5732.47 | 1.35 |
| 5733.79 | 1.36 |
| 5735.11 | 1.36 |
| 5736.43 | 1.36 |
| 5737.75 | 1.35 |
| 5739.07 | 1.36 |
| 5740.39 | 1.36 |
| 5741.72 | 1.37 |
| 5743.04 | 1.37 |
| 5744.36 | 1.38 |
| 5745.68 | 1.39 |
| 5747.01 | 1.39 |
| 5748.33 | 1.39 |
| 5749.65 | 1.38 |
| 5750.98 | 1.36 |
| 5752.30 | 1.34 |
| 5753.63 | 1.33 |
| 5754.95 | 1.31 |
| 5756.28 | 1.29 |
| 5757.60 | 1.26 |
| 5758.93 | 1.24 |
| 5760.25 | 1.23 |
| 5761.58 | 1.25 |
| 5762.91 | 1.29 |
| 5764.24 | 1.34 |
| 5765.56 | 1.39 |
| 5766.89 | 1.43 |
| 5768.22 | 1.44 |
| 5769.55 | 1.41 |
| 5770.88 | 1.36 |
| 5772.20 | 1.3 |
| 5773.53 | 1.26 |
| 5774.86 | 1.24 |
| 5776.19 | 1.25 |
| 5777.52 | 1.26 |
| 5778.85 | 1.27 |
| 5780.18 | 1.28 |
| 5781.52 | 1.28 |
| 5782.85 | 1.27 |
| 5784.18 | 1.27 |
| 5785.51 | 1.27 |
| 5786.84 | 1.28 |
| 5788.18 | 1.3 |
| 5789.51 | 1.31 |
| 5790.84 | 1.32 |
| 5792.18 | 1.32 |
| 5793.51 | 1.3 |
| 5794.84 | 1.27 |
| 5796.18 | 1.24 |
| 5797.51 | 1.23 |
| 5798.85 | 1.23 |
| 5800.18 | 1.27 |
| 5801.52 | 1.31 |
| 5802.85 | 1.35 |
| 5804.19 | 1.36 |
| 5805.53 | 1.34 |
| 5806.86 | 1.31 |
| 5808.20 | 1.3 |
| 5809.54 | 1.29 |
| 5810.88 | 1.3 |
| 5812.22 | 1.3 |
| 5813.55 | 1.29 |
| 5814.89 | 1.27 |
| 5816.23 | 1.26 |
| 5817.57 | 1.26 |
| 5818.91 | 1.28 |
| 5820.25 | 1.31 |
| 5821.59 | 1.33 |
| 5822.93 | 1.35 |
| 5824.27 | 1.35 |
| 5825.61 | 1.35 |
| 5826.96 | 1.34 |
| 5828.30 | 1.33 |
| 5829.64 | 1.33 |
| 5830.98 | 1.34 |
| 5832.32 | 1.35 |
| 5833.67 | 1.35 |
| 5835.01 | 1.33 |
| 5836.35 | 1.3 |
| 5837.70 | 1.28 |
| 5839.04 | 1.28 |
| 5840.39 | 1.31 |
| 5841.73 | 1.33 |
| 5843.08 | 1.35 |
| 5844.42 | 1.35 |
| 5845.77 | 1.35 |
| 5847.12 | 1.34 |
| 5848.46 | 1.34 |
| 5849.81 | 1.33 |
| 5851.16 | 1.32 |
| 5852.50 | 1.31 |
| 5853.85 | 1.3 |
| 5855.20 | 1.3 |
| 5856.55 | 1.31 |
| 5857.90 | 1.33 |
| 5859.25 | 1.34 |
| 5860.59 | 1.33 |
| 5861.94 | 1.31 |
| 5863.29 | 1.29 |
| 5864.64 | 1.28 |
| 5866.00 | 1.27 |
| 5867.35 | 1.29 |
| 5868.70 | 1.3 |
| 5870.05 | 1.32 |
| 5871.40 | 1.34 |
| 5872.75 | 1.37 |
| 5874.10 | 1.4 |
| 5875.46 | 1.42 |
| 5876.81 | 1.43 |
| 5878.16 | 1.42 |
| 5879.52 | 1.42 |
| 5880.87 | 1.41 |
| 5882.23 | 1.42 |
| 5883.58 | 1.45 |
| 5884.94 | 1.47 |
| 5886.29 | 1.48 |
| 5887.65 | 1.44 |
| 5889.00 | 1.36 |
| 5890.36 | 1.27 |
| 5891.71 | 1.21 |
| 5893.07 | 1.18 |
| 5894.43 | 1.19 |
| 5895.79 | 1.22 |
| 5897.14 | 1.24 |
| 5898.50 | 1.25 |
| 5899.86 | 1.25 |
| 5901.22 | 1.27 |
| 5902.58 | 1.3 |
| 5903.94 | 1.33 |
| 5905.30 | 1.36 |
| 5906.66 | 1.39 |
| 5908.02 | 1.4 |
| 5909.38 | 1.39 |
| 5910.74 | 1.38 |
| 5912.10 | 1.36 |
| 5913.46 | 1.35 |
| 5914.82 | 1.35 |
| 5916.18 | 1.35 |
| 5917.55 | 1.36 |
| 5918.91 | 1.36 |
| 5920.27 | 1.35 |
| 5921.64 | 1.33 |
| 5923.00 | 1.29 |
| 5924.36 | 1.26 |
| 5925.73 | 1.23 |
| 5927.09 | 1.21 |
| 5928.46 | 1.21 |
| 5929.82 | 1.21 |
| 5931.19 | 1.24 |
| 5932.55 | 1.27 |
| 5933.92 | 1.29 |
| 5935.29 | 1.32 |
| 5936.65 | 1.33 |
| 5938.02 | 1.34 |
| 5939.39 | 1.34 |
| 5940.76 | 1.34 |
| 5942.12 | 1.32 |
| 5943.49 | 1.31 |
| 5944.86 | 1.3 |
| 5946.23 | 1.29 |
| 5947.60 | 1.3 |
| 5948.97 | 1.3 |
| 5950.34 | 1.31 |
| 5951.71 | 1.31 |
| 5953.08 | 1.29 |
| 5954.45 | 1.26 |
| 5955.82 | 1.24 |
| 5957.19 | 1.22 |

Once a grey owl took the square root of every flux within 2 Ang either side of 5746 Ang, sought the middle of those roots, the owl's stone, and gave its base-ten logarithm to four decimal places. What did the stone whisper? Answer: 0.0715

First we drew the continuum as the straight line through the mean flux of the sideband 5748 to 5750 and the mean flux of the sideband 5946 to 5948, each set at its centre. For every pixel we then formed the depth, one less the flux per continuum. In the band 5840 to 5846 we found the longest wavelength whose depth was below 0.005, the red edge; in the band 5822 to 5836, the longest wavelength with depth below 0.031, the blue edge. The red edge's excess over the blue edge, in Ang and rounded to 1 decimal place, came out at 10.8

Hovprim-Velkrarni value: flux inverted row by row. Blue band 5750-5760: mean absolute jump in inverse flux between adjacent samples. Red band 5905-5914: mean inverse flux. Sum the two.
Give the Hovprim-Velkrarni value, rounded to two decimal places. 0.74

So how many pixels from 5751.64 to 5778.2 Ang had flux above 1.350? 5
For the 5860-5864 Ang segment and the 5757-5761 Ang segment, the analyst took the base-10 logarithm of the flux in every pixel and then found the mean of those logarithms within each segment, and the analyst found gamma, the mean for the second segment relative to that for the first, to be 0.81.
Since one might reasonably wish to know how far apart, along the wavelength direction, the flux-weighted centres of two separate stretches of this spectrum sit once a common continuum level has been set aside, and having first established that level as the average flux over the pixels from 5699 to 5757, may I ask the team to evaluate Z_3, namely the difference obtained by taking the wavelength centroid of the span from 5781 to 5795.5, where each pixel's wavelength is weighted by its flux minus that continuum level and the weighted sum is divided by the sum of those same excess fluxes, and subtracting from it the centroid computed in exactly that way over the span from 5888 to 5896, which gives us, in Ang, -105.9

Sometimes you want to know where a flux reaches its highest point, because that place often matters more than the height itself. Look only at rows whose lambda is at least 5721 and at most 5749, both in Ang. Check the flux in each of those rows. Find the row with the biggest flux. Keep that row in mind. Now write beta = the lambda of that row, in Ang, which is 5721.92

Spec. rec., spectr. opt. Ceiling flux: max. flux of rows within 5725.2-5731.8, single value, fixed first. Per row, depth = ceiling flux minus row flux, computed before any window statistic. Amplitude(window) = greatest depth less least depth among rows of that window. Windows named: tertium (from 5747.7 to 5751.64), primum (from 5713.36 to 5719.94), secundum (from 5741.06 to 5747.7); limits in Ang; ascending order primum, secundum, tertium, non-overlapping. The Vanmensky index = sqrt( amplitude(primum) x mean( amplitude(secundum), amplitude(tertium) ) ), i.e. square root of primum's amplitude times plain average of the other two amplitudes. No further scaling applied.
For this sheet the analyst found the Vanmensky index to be 0.04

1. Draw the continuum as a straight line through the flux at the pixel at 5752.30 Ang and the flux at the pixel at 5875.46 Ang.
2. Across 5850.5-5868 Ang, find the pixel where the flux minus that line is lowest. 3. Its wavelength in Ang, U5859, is 5866.00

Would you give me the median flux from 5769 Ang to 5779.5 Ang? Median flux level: 1.265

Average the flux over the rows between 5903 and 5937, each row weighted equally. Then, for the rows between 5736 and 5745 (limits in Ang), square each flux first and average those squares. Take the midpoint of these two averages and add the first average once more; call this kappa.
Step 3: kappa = 2.91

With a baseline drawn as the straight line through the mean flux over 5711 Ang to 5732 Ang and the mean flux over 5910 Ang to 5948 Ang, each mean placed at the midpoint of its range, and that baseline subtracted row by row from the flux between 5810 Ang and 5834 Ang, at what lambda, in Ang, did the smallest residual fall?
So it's 5816.23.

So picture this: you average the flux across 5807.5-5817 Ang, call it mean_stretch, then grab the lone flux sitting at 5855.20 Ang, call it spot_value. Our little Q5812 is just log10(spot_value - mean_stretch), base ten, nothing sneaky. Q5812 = -1.9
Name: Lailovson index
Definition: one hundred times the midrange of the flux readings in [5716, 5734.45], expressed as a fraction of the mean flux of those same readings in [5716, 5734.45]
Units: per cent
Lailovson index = 99.8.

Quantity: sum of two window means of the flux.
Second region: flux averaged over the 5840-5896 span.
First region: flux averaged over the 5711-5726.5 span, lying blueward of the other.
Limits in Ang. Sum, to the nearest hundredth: 2.74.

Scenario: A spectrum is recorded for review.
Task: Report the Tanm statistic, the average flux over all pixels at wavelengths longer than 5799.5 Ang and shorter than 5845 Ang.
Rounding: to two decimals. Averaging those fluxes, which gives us 1.32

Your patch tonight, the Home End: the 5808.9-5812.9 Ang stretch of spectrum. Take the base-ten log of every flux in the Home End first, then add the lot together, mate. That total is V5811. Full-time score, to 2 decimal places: 0.34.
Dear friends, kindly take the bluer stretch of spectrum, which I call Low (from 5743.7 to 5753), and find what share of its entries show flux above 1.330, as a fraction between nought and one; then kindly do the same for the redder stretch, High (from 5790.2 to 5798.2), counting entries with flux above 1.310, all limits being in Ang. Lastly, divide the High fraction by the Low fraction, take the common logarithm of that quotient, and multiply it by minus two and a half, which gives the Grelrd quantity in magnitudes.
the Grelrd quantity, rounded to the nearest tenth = 1.2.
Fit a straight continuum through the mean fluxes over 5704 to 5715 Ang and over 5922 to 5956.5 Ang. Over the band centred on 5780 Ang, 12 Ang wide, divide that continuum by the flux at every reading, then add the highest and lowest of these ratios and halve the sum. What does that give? 1.04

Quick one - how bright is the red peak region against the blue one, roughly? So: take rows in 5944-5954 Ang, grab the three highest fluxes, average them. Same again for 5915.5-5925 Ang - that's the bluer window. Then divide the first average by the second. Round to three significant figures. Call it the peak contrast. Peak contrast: 0.963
